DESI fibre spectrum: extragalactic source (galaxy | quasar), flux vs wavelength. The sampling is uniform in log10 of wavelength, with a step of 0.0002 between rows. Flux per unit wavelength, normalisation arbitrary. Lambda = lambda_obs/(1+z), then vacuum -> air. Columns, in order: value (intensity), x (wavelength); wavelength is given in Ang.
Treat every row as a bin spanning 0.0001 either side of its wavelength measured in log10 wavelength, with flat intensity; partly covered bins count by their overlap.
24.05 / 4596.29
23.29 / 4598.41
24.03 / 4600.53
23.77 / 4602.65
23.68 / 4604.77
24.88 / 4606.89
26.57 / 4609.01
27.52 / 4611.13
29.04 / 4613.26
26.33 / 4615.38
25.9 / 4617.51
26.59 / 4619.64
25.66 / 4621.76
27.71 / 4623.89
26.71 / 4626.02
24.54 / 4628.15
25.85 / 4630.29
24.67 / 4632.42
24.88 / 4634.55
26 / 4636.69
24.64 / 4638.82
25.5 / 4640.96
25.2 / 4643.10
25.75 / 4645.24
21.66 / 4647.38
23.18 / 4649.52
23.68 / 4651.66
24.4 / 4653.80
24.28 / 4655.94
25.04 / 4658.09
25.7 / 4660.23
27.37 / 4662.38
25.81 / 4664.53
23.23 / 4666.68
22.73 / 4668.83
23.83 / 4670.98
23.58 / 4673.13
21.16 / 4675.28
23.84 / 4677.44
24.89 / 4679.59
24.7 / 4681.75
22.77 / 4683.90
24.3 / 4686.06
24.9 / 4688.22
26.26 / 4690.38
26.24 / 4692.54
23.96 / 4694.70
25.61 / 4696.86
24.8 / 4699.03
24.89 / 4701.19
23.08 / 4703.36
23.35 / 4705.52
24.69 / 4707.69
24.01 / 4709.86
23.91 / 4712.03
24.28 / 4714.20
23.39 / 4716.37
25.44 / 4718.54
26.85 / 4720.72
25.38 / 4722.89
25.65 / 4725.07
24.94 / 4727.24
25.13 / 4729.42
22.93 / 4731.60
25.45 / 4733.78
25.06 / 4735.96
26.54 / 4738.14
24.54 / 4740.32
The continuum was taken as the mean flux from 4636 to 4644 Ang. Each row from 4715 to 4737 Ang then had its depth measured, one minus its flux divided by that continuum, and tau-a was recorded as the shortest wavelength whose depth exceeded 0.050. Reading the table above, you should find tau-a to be 4716.37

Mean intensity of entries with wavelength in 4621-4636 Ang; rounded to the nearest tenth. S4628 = 25.7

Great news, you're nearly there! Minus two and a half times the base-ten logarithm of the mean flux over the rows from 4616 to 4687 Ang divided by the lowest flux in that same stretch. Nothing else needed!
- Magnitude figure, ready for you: -0.17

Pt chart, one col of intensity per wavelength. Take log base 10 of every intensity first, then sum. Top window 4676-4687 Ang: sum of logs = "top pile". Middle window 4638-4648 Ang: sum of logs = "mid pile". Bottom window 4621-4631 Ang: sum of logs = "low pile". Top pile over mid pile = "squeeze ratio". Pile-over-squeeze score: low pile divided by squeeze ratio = 7.12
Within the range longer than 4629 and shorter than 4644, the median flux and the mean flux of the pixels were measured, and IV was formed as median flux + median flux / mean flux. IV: 26.2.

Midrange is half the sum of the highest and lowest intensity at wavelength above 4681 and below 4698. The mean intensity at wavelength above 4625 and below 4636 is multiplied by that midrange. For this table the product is 621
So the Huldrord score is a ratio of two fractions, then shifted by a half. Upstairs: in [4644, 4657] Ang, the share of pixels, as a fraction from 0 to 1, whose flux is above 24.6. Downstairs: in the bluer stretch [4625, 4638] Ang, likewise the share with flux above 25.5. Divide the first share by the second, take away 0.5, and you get -0.17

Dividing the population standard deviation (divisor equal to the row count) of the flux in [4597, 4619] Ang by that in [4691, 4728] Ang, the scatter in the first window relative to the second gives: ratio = 1.76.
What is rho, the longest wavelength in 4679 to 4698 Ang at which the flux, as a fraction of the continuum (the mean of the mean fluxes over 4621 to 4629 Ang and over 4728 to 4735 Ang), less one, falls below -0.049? 4694.70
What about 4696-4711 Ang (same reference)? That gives 4709.86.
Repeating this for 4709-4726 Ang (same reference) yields 4716.37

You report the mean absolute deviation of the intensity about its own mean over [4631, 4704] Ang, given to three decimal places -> 1.036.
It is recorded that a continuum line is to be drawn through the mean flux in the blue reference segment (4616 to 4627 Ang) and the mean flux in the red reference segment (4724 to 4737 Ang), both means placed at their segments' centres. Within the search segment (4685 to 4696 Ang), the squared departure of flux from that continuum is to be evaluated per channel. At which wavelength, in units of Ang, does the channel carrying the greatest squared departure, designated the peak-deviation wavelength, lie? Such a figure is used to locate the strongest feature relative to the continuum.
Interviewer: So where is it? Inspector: 4694.70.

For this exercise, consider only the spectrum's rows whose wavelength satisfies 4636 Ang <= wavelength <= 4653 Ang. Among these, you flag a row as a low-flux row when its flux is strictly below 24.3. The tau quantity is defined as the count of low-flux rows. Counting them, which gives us 3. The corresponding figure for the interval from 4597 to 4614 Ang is 4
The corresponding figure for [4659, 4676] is 5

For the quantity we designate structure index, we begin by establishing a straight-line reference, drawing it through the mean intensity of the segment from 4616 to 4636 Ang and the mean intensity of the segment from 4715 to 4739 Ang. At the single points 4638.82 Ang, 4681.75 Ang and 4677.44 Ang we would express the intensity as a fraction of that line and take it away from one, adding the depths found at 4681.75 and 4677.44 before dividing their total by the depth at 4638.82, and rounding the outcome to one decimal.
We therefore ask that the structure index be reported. 2.2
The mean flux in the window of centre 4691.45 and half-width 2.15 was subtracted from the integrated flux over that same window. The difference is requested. 87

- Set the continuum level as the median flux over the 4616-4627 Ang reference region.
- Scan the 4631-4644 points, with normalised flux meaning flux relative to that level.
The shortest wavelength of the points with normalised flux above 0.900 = 4632.42 Ang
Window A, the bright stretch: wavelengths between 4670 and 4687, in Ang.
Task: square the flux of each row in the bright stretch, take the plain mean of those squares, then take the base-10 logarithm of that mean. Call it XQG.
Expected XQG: 2.75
